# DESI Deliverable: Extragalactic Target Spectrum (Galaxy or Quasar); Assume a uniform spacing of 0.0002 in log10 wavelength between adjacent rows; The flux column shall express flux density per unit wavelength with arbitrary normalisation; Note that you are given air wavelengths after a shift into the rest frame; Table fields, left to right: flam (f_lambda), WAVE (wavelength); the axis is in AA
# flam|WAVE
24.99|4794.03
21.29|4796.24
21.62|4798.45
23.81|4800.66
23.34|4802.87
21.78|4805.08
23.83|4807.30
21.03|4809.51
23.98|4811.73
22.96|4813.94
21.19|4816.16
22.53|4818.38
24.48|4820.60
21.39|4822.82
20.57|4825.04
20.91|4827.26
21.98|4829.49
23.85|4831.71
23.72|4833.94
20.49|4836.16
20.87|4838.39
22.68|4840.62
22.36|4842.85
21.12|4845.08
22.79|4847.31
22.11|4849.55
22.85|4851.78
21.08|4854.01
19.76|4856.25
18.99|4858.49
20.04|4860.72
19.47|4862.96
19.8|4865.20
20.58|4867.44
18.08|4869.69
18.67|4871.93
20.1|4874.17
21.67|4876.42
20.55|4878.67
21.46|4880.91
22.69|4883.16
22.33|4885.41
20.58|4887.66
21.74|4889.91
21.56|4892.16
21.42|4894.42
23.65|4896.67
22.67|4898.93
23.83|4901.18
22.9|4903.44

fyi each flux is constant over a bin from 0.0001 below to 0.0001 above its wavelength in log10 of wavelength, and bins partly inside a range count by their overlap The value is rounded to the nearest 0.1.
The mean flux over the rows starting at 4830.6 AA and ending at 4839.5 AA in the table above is 22.2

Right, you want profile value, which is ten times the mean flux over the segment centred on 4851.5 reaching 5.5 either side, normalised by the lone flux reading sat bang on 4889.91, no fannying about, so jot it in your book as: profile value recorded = 10.0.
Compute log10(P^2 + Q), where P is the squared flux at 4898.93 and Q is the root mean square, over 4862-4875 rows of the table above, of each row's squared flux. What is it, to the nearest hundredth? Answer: 5.42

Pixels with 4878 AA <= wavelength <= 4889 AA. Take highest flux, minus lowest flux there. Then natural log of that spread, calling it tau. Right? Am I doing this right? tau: 0.76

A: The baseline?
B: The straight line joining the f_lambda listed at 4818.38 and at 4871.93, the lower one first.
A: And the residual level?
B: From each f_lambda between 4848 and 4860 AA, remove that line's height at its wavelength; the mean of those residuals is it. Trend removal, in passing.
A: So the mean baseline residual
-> 1.0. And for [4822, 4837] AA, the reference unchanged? 0.1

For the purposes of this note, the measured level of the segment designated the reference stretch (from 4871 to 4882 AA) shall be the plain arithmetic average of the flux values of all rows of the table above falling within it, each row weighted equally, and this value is 20.5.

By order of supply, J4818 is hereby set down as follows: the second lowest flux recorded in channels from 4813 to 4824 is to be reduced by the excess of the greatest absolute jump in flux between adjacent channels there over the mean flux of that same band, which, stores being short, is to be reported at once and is 40.8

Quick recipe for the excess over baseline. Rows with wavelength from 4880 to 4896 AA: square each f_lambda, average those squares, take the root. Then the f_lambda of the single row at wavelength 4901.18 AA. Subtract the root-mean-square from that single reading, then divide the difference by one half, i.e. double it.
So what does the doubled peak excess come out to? 4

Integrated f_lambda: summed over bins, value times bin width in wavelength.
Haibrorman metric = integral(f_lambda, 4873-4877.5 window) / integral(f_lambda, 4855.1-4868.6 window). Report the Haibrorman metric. 0.35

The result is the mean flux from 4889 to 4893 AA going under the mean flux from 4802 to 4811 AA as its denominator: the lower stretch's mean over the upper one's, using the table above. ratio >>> 1.04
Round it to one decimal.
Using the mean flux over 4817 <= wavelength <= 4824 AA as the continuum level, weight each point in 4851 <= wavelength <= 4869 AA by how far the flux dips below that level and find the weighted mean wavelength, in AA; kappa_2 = 4860.9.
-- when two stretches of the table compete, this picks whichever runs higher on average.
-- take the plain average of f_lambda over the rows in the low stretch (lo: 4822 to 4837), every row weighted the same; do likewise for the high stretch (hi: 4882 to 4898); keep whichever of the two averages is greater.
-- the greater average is 22.0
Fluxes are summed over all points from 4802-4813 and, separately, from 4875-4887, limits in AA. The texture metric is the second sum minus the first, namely -5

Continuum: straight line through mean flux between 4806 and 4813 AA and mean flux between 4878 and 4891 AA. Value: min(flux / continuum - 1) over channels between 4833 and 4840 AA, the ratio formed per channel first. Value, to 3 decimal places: -0.087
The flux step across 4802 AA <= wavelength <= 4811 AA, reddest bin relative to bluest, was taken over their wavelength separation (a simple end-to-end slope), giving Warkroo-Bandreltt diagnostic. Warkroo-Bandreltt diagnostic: -0.35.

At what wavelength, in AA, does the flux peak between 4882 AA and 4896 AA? 4883.16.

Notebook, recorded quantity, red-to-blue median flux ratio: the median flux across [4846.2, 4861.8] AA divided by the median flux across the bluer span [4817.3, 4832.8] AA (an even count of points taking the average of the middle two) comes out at 0.96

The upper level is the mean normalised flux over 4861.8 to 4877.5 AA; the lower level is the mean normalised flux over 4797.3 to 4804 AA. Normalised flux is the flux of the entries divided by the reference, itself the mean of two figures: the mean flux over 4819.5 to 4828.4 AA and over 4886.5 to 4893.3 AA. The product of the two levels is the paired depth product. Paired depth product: 0.97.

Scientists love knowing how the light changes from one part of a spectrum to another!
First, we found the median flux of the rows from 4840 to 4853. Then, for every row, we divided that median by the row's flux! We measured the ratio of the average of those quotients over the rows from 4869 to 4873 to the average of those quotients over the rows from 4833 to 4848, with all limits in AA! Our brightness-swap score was 1.19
